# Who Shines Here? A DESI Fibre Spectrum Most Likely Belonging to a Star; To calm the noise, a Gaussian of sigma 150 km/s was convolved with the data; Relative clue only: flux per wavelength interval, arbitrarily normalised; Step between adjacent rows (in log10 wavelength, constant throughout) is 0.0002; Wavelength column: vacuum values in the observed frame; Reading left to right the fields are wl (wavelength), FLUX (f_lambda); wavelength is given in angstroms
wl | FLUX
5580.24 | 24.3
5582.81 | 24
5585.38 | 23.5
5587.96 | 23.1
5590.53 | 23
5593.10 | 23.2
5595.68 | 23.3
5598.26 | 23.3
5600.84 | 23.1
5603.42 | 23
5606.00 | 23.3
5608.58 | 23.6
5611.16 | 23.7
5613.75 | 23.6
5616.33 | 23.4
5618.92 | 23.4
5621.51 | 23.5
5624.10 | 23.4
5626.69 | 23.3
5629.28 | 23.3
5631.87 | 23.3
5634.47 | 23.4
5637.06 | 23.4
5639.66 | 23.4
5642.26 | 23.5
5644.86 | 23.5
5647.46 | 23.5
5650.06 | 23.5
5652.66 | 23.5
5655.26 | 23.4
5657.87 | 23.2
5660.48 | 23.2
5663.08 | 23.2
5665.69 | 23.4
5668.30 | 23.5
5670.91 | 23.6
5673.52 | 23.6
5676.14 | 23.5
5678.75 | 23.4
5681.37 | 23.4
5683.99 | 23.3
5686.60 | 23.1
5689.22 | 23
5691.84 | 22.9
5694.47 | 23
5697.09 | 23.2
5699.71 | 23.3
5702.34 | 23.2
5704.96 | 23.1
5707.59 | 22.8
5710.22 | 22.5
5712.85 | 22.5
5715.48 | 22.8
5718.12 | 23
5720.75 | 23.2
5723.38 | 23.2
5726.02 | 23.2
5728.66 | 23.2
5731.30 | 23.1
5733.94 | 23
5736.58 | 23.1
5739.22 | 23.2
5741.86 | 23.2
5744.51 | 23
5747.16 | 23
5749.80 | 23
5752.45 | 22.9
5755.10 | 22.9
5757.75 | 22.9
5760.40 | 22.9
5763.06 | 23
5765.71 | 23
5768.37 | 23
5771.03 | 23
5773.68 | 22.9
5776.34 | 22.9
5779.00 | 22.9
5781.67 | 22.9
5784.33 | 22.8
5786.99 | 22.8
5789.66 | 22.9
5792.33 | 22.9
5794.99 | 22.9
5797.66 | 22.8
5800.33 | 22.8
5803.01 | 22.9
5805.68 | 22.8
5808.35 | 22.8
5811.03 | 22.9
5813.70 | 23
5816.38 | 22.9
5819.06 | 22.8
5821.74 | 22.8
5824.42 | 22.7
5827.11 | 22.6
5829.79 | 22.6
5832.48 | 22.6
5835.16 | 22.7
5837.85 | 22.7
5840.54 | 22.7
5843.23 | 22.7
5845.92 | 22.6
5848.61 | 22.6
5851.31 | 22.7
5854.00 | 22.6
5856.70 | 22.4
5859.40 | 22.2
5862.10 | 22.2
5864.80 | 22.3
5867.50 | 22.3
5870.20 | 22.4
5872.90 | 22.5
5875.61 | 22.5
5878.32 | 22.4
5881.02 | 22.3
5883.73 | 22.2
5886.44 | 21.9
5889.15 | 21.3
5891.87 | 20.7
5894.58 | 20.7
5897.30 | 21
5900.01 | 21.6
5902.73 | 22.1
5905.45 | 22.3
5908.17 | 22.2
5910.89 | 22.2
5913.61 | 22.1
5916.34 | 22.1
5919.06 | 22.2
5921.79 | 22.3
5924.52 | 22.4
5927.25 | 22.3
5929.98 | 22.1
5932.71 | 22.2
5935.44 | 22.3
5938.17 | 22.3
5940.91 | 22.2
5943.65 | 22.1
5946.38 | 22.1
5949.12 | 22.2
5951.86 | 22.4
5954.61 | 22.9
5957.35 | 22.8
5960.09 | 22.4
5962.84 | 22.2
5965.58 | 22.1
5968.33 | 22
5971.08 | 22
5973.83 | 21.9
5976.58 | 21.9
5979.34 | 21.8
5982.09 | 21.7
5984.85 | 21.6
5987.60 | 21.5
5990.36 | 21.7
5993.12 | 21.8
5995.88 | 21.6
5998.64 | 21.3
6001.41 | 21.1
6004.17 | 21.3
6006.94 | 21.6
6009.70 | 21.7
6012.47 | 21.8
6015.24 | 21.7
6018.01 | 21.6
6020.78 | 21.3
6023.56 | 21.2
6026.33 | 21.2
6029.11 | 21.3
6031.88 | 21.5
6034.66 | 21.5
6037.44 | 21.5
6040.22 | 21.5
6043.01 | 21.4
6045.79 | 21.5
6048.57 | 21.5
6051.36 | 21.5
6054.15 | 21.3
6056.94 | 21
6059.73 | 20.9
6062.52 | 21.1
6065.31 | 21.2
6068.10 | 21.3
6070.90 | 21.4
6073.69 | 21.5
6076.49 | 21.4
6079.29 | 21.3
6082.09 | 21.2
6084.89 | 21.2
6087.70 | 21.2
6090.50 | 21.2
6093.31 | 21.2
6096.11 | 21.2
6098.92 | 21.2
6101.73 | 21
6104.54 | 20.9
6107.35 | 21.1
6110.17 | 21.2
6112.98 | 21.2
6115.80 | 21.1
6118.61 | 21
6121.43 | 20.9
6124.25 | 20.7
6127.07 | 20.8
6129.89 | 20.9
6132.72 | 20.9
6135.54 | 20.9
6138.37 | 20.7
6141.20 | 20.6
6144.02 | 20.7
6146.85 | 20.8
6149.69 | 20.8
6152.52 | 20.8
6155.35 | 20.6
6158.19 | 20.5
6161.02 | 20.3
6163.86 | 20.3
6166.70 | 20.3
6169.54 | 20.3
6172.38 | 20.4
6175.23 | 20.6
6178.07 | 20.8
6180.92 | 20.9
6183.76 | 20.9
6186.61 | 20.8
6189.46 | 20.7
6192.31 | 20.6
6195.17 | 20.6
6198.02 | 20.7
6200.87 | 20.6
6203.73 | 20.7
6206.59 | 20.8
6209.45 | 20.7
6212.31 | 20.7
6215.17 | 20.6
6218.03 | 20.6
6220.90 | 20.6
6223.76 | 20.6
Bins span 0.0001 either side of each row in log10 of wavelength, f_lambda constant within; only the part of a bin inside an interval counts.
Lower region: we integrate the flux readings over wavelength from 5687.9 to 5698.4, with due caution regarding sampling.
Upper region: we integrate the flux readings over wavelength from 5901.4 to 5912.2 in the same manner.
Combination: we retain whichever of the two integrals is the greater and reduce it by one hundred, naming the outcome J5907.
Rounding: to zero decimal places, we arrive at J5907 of 142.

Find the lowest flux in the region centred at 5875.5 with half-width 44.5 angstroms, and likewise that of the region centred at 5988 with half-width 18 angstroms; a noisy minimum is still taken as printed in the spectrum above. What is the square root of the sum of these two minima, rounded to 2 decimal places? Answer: 6.47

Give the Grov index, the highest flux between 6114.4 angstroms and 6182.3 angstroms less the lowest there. 0.8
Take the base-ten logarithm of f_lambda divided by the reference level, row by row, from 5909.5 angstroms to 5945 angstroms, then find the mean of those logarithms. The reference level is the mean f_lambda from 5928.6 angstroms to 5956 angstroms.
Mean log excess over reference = -0.001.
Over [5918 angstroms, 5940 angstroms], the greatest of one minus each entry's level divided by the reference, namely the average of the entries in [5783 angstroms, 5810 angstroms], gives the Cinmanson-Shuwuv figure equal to 0.032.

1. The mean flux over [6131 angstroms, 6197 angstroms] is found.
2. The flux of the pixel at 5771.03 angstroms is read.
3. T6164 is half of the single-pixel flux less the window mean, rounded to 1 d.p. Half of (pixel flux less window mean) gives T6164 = 1.2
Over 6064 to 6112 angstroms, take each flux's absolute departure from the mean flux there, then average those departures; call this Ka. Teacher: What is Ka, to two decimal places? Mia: 0.10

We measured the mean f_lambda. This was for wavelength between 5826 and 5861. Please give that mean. 22.6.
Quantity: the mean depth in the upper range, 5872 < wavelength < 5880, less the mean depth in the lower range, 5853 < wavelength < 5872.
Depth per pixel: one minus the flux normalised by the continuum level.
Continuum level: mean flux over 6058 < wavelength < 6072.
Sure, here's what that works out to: -0.01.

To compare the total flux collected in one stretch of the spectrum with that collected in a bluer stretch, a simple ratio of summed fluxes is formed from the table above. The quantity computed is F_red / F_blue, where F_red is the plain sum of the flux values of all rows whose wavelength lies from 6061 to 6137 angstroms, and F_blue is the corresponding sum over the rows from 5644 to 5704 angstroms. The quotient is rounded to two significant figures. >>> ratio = 1.1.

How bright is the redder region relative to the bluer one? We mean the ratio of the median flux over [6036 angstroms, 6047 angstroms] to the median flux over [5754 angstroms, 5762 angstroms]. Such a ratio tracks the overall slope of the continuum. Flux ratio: 0.94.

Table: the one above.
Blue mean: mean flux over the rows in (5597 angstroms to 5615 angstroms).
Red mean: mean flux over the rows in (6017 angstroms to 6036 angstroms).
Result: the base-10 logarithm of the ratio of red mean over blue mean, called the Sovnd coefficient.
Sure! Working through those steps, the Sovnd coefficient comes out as -0.0389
